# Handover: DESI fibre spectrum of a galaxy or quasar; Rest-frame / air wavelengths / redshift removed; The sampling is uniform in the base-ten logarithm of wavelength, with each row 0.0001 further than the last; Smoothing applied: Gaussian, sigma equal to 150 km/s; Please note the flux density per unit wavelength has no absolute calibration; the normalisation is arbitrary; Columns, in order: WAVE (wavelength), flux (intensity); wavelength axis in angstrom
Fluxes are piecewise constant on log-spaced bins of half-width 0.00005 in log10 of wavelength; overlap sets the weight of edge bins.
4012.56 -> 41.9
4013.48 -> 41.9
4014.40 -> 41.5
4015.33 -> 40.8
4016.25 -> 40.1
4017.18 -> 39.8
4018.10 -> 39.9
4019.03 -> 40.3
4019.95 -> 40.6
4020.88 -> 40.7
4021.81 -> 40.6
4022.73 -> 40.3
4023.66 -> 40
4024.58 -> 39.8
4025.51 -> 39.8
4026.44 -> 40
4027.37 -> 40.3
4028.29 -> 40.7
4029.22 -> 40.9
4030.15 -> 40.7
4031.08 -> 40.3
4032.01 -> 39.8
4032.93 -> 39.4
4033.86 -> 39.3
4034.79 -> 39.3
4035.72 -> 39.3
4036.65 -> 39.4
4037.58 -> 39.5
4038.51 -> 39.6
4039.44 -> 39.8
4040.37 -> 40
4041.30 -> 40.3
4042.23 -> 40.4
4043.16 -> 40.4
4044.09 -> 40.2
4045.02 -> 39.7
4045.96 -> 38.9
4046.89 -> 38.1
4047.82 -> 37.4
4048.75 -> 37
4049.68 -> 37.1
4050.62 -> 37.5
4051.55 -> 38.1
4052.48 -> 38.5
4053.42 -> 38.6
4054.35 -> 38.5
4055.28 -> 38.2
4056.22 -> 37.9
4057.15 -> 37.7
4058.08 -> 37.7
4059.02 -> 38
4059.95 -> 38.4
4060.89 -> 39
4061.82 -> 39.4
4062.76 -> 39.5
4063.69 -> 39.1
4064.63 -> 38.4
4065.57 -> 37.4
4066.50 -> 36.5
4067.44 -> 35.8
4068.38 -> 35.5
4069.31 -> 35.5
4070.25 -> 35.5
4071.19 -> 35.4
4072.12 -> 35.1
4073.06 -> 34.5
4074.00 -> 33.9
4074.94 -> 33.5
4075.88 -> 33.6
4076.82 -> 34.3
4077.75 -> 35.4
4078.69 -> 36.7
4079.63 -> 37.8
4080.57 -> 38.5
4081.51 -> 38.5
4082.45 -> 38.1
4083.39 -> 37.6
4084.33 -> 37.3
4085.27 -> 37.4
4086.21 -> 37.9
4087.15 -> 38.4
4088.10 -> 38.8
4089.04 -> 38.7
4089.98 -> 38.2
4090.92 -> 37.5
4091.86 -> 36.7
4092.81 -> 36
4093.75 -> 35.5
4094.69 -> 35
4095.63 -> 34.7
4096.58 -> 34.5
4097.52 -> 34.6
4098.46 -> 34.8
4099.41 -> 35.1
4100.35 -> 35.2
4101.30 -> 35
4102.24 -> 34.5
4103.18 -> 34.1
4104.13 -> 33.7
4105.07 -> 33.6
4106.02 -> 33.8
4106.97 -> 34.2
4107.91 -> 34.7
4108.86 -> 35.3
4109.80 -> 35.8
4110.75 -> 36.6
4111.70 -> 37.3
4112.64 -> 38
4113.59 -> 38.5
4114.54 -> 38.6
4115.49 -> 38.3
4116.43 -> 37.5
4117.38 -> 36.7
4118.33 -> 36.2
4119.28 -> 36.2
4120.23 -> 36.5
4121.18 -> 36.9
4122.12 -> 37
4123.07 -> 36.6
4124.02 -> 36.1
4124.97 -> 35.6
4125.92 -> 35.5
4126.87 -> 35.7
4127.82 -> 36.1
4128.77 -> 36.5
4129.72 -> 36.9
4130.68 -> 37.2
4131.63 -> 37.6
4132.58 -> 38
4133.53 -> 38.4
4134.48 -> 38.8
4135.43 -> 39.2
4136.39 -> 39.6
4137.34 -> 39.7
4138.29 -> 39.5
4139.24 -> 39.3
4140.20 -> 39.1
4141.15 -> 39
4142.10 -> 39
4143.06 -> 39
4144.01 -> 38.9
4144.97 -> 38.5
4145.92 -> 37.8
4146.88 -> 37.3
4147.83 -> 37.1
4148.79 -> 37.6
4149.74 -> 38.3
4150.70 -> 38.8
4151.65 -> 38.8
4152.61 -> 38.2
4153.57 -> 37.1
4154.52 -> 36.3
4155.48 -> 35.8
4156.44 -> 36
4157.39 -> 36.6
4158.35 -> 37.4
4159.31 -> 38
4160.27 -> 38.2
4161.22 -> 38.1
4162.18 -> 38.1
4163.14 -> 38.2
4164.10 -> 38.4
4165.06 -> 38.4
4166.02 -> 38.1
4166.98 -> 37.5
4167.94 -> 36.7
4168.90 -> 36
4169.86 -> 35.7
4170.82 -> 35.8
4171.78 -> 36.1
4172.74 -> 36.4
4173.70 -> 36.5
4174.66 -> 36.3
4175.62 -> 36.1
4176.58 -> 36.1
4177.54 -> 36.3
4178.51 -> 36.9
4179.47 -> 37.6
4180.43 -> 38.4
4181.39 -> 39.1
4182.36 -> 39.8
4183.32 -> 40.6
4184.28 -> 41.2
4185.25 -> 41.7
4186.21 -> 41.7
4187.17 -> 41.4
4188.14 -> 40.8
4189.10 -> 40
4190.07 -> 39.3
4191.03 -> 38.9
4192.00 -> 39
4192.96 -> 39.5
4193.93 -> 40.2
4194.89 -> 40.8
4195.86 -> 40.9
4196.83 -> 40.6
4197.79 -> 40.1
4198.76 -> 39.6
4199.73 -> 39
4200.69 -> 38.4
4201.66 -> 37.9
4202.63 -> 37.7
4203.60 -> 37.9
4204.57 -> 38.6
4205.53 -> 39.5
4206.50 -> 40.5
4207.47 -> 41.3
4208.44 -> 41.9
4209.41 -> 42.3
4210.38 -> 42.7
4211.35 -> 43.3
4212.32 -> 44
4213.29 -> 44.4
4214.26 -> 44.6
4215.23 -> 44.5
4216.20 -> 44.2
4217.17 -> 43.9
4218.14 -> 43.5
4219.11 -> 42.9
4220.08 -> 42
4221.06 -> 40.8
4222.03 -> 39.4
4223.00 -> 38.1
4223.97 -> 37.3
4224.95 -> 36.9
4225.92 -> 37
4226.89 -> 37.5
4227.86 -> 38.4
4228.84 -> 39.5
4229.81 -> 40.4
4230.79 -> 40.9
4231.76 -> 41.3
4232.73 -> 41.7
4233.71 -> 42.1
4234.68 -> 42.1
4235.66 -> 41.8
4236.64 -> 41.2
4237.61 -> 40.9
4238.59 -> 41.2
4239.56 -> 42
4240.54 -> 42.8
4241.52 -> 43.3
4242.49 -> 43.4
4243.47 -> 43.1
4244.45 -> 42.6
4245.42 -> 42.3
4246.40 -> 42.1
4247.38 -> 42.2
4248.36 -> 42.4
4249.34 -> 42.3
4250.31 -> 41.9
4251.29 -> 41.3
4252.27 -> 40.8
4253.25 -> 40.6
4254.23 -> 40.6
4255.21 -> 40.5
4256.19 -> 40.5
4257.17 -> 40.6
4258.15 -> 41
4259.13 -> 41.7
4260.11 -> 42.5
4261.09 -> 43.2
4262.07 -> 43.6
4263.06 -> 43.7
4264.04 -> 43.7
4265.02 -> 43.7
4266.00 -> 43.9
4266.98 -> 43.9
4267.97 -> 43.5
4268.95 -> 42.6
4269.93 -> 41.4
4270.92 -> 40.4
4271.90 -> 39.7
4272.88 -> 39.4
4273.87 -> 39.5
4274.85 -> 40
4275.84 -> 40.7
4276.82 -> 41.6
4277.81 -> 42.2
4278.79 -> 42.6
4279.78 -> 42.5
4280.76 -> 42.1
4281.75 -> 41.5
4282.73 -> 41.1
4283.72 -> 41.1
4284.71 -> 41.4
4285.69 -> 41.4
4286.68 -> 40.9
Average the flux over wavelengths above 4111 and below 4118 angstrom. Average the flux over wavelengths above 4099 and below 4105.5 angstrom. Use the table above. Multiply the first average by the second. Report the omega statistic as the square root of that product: 36.1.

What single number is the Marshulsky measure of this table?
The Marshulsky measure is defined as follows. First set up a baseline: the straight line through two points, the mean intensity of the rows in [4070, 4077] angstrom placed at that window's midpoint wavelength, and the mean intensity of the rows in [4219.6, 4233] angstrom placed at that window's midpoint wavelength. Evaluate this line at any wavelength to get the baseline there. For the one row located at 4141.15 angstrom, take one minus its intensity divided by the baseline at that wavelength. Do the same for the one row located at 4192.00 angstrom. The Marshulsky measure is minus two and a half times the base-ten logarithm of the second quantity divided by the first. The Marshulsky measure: 1.3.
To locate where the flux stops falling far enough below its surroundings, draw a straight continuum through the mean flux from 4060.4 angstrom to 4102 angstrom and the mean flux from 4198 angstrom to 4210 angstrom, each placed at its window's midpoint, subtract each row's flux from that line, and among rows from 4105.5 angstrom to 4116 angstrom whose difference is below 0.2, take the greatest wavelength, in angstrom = 4115.49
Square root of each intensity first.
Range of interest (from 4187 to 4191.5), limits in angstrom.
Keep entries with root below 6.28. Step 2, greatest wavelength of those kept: 4191.03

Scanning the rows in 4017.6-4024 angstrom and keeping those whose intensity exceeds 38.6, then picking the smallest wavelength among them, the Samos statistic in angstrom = 4018.10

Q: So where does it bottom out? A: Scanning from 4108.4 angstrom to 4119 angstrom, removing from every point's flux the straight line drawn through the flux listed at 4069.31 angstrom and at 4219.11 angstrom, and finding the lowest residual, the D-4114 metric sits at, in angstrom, 4108.86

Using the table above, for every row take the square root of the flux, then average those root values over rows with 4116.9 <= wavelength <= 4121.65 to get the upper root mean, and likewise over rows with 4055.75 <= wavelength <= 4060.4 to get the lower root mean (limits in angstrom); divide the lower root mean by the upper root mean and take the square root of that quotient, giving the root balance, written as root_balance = 1.01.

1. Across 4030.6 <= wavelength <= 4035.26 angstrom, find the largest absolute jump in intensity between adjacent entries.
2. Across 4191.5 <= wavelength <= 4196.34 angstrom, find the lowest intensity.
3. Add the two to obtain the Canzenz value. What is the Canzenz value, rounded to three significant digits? 39.5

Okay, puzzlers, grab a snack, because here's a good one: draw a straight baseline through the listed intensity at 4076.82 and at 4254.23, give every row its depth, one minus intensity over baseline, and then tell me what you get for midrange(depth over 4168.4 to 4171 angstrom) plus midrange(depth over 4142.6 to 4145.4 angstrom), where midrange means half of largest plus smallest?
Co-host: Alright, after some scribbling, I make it -0.010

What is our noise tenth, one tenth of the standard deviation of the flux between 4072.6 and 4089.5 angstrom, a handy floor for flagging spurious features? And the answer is 0.19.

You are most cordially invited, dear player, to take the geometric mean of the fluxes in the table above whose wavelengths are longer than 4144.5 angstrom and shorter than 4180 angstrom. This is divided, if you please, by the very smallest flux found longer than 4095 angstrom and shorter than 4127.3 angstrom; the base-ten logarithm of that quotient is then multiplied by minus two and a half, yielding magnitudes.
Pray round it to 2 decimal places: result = -0.11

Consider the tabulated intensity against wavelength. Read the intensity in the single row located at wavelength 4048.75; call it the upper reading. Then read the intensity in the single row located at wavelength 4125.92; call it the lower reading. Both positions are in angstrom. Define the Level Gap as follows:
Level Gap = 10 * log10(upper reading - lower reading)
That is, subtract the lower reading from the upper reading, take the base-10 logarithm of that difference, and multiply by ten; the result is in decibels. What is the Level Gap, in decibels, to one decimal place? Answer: 1.8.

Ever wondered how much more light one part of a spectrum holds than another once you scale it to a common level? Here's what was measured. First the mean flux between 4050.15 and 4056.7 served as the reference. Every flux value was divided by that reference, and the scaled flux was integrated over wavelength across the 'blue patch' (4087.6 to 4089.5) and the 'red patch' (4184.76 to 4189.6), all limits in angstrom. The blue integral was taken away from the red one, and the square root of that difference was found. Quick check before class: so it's 1.8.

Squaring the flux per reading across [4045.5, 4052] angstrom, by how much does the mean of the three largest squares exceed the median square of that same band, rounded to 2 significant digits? 66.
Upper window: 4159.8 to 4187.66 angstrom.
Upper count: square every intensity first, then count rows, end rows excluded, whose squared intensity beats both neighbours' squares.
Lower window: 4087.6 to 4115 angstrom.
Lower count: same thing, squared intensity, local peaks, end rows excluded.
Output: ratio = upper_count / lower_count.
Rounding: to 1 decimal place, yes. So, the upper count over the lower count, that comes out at 1.0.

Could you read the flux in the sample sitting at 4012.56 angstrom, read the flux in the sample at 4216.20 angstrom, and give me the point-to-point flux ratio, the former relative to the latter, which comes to 0.95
